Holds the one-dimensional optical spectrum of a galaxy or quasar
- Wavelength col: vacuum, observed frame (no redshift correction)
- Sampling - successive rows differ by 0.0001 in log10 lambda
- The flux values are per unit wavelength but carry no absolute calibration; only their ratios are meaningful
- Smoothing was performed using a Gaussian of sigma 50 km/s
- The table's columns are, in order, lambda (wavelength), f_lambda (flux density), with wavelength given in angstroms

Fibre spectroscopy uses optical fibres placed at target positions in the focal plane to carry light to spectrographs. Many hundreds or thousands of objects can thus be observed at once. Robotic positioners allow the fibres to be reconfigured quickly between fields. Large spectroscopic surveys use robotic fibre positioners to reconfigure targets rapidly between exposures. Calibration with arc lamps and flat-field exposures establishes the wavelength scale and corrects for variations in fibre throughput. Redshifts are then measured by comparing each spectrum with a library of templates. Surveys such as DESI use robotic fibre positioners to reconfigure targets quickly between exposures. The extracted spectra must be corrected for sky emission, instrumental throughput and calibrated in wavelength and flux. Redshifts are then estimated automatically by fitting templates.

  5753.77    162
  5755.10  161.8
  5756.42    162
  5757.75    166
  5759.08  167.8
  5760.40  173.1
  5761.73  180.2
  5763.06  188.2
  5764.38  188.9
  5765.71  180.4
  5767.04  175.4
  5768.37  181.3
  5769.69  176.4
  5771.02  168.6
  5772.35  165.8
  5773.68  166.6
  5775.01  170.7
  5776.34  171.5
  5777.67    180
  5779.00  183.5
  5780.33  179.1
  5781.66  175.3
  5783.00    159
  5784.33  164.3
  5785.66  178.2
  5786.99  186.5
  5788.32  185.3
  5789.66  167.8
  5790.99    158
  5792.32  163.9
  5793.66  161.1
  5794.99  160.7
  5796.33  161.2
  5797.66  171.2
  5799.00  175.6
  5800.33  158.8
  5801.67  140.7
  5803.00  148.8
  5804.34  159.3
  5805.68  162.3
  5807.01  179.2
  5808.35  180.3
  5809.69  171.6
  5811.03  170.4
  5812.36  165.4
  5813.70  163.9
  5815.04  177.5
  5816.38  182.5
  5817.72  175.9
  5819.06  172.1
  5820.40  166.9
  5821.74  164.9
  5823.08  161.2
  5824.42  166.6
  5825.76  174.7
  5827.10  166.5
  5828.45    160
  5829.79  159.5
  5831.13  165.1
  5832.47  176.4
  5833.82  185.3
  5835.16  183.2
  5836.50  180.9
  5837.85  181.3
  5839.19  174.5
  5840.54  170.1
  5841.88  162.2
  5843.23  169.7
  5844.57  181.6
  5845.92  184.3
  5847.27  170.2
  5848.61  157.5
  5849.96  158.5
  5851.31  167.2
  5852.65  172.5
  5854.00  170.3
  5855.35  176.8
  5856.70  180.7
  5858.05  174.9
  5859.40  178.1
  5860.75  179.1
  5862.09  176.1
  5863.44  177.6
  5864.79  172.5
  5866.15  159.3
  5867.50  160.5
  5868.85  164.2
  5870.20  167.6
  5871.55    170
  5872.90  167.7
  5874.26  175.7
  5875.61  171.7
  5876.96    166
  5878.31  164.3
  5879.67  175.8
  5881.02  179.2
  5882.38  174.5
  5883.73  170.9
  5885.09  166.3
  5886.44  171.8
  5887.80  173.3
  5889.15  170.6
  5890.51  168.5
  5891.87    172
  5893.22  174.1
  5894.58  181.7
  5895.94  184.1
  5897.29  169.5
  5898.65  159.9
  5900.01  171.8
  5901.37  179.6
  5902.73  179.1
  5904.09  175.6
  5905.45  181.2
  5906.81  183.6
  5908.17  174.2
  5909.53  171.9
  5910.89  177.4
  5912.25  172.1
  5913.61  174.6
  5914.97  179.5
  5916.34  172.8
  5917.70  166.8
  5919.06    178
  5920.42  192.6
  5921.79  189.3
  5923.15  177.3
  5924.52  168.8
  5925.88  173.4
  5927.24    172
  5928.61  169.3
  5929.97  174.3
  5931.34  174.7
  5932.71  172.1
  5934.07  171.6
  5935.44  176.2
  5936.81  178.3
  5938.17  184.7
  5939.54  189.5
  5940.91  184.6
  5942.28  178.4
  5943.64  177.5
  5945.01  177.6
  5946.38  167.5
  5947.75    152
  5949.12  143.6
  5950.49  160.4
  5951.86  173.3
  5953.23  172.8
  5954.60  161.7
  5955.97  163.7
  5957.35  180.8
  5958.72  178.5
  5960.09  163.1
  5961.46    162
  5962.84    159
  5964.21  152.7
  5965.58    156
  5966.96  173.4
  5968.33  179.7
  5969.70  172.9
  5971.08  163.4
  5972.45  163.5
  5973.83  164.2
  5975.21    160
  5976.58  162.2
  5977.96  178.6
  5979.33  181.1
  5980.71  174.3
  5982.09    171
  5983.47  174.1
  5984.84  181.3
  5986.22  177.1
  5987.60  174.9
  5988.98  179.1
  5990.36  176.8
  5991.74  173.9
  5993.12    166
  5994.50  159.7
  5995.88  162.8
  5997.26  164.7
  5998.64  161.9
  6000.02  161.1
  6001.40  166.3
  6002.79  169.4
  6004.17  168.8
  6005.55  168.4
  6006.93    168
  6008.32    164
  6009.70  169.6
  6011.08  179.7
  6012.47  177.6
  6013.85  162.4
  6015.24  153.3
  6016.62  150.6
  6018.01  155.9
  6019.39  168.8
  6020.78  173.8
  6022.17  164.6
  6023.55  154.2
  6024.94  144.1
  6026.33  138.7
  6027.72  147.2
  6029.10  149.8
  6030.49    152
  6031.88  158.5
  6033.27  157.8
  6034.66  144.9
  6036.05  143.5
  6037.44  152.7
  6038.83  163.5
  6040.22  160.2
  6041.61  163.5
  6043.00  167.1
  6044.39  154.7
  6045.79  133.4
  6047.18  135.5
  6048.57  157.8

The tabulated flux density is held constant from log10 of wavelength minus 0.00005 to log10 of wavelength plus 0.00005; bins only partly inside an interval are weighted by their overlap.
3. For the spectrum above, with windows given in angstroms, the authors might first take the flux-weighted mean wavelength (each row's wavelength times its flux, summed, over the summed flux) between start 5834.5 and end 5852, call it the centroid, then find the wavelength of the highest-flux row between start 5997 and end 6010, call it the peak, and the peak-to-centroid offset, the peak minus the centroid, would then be 166.6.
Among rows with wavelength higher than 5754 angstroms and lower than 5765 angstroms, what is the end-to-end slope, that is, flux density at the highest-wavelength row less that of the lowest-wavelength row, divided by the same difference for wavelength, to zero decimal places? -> 3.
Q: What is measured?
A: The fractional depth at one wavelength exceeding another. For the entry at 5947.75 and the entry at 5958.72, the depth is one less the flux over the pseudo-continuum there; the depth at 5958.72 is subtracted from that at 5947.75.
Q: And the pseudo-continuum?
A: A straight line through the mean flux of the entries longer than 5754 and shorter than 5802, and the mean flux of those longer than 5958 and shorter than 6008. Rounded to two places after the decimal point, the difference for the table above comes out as 0.16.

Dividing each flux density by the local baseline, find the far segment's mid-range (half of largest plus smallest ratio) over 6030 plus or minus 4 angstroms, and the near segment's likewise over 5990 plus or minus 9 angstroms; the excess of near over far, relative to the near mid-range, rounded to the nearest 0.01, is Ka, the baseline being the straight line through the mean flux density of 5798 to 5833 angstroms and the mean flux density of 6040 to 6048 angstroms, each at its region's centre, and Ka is 0.11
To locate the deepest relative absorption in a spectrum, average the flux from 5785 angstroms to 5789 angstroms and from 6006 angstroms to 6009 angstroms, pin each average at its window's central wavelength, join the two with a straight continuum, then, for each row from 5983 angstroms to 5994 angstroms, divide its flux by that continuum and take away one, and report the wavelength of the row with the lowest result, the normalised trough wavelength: 5993.12 angstroms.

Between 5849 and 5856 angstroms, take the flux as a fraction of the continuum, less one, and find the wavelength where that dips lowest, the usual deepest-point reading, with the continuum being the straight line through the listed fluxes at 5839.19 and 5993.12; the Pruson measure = 5849.96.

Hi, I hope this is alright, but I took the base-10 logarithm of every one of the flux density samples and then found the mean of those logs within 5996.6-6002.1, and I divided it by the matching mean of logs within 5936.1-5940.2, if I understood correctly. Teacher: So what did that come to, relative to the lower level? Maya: 0.98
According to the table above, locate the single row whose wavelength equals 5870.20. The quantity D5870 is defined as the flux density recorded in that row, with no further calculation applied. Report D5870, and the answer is 167.6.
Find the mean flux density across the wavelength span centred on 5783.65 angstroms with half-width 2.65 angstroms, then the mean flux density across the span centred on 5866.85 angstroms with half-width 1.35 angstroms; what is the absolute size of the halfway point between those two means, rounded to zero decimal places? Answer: 165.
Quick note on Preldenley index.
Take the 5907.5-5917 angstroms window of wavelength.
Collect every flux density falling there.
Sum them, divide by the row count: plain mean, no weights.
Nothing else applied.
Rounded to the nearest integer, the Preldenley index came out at 175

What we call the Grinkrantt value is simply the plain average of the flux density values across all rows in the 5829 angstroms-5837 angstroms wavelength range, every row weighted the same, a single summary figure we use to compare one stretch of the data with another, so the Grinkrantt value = 175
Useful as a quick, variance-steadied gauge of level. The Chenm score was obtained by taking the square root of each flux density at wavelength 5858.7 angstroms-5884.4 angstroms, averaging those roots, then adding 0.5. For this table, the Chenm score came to 13.58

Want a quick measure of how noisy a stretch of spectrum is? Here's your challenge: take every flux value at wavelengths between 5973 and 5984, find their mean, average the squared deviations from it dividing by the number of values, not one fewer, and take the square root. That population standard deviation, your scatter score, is 7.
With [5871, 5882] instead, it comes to 5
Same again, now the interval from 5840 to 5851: 9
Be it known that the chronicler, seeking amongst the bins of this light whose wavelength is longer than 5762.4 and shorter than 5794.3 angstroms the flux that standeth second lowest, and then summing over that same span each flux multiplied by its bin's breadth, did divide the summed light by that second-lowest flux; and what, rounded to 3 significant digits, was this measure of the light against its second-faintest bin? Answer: 34.9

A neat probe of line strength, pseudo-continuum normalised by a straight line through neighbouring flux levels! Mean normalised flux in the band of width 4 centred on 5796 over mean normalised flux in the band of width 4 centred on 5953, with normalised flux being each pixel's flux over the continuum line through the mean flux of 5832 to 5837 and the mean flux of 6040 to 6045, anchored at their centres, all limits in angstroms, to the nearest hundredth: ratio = 0.89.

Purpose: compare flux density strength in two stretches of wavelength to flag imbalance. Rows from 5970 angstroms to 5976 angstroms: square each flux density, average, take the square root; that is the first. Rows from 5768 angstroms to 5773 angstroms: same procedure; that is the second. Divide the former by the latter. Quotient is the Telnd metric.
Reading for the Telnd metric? 0.94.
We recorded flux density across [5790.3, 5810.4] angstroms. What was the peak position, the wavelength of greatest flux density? 5808.35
